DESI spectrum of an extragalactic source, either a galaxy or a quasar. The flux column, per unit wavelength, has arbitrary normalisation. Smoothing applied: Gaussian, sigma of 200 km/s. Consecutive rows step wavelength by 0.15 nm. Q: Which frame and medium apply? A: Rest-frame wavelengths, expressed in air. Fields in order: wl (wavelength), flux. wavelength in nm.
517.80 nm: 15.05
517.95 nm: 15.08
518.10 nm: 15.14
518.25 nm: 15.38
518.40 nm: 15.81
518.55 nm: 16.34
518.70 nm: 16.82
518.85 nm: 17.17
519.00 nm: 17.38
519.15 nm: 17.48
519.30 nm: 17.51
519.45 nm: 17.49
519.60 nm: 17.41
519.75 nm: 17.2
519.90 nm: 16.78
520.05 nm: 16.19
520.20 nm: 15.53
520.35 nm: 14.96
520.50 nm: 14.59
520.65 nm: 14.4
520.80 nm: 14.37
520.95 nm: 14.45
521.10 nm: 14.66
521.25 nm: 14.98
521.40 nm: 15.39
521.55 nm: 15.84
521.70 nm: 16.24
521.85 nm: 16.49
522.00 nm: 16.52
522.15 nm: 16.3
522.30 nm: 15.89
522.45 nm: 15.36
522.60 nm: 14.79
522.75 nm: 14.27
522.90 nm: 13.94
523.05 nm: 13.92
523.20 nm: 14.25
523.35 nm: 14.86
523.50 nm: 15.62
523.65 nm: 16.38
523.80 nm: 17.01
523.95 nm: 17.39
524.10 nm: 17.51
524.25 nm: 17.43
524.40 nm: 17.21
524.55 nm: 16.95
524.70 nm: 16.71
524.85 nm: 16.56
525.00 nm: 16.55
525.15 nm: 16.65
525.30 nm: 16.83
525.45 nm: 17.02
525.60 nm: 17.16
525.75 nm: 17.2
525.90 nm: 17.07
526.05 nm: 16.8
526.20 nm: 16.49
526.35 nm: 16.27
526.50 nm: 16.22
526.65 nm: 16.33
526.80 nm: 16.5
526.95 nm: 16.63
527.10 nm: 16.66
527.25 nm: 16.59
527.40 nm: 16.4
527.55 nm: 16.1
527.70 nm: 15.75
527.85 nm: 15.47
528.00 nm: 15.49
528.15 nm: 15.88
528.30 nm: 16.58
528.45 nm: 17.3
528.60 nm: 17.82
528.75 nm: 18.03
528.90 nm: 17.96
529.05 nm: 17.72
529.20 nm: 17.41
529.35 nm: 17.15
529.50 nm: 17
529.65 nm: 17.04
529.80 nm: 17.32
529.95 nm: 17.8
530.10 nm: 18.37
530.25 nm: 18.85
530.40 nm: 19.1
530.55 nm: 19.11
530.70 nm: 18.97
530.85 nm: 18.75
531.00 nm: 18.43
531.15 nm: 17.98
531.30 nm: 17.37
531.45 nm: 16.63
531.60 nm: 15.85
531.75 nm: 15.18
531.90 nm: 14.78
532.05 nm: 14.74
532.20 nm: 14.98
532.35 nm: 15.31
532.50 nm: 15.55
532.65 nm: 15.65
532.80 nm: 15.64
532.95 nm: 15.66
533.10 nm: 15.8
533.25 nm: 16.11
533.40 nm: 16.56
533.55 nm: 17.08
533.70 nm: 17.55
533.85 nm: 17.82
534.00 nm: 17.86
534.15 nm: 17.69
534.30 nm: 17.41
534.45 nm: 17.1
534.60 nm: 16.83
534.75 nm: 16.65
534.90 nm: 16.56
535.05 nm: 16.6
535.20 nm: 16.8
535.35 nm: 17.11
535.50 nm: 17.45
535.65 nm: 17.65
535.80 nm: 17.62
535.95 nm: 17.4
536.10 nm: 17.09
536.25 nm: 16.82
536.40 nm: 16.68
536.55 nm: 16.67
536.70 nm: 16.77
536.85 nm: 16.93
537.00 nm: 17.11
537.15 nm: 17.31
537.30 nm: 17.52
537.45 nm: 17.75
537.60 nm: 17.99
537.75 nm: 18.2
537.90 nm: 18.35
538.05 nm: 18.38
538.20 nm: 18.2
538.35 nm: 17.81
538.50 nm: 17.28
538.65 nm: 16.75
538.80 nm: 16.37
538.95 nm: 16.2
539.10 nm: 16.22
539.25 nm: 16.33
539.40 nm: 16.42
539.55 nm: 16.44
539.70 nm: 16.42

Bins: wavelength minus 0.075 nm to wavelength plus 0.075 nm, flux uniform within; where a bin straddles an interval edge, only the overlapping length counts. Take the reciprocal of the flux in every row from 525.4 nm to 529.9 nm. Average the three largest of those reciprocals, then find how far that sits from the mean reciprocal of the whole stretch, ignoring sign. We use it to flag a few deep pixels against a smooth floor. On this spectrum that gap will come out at 0.0045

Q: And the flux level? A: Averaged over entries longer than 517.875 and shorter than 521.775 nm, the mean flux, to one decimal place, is 15.9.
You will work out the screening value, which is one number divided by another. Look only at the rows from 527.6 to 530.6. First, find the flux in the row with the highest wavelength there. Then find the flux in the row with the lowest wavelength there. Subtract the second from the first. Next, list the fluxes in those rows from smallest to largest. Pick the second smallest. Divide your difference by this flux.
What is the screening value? 0.22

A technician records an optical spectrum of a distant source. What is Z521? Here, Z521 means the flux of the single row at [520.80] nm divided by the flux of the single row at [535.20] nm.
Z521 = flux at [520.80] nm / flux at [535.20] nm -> 0.86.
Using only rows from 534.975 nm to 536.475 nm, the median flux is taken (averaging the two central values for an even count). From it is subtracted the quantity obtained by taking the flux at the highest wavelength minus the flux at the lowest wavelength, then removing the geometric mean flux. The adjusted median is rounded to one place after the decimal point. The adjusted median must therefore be 34.1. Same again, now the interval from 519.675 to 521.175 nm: 32.6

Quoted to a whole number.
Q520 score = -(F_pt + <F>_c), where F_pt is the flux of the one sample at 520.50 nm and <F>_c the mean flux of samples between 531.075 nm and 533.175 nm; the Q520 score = -30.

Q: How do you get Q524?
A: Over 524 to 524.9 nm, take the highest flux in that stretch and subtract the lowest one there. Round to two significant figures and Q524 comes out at 0.95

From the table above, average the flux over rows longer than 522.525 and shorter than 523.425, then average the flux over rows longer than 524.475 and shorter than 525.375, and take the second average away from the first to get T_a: -2.4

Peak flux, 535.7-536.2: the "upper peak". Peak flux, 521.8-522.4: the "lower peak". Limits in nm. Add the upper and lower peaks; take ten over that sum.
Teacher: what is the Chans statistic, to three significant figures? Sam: 0.293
